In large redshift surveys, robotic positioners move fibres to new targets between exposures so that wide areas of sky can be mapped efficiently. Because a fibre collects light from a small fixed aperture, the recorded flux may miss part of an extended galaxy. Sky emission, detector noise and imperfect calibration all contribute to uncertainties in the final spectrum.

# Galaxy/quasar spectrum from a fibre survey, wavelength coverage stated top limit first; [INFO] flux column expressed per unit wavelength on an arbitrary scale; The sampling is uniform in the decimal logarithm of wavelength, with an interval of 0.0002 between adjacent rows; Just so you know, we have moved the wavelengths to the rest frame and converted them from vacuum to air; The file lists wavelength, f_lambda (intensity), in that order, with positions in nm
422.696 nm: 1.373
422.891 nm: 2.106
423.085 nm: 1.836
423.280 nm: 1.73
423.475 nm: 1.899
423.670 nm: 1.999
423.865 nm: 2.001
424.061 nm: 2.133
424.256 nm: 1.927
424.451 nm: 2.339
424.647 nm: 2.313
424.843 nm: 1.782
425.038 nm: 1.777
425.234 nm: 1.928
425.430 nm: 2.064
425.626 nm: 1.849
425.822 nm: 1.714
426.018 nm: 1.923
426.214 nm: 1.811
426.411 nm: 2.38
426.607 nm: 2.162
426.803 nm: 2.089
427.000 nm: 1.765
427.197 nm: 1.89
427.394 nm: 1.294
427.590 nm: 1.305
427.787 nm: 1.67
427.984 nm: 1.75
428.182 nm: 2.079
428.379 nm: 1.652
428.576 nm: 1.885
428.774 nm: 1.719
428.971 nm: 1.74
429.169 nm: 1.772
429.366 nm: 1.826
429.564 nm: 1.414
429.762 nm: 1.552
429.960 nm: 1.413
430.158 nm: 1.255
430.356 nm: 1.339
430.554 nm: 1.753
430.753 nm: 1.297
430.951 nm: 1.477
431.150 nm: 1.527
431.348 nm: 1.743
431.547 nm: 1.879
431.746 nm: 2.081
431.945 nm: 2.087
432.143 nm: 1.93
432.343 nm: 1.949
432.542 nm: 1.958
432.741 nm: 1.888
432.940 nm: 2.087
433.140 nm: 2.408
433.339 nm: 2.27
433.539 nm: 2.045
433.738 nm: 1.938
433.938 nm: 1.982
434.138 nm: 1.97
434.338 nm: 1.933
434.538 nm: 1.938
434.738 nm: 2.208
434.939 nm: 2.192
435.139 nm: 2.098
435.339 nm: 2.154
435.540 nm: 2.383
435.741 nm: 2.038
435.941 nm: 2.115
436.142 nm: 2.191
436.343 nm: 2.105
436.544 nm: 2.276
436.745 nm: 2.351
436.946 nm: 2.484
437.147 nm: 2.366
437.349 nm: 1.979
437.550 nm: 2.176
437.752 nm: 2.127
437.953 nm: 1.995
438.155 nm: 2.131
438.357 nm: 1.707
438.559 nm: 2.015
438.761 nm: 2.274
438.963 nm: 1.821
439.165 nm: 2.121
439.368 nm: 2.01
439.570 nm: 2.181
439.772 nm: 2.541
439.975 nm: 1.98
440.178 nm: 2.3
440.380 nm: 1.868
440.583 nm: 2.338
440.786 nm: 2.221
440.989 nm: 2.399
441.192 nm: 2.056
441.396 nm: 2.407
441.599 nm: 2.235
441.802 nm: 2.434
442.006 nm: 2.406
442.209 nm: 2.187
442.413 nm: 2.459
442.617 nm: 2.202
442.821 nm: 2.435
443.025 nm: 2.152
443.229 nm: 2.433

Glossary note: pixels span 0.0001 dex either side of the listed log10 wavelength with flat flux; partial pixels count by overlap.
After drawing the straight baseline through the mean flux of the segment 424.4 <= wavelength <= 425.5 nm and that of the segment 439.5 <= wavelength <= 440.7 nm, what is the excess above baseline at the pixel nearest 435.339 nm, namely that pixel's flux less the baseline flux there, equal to 0.01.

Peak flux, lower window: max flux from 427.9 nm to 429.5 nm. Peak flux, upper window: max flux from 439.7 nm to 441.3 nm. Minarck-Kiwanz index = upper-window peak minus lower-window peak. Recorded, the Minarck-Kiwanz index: 0.46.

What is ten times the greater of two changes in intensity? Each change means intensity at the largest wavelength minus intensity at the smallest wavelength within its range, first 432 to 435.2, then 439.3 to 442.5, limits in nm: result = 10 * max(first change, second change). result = 4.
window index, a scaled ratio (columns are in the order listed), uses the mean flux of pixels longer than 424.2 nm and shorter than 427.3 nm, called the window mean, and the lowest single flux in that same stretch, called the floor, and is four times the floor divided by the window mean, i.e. 3.46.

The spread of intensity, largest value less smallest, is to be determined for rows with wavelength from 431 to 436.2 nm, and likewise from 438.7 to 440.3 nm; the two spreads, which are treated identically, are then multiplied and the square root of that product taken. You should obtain 0.80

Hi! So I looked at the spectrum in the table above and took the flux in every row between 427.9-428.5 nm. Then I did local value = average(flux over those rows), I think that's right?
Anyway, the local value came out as 1.83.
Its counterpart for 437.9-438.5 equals 1.94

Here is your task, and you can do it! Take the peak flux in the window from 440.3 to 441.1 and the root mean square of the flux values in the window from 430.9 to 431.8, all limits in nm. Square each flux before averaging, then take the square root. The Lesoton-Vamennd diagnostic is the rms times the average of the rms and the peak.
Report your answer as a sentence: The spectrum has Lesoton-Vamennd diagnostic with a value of 3.65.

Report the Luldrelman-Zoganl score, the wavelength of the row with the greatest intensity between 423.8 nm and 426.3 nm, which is 424.451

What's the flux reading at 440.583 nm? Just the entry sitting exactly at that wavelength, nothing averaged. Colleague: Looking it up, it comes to 2.338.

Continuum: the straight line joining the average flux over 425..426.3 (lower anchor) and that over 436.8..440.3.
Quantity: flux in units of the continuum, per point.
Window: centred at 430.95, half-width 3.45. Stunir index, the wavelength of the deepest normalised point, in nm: 430.158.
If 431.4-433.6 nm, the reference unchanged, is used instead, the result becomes 432.741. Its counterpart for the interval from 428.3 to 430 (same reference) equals 429.960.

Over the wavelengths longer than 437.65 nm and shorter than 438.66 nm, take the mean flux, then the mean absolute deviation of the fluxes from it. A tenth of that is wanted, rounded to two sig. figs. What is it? 0.012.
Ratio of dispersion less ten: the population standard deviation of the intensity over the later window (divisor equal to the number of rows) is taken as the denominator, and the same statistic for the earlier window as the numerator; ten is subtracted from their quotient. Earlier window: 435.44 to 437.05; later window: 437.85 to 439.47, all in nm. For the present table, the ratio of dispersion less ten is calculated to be -9.13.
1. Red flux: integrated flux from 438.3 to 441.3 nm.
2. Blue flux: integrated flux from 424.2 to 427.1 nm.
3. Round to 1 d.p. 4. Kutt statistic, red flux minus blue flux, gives 0.6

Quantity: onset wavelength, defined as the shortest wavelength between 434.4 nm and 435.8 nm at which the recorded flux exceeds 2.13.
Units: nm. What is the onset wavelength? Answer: 434.738 nm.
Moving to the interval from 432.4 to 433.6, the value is 433.140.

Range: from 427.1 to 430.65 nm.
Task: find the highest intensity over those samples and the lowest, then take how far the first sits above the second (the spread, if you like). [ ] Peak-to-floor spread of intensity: 0.82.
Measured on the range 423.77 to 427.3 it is 0.67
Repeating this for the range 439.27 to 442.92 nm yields 0.67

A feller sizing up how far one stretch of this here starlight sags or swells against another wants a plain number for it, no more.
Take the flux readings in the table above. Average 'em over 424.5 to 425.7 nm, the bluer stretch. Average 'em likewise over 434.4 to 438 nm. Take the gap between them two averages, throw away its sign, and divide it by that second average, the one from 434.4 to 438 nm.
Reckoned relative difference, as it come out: 0.10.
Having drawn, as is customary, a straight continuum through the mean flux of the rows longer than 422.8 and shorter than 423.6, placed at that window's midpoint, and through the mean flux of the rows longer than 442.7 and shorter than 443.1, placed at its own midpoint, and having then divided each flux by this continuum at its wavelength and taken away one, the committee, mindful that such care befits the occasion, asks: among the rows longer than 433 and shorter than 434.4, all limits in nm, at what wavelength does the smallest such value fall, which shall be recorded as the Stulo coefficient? 434.338 nm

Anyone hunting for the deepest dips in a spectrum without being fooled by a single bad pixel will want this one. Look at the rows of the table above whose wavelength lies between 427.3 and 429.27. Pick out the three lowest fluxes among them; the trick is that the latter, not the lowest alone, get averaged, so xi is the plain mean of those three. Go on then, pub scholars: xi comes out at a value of 1.4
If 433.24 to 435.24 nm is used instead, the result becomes 1.9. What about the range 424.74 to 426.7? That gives 1.8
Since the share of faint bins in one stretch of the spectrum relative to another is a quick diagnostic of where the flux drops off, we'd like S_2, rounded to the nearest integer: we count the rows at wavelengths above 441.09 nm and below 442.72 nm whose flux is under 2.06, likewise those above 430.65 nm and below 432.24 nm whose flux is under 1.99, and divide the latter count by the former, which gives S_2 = 6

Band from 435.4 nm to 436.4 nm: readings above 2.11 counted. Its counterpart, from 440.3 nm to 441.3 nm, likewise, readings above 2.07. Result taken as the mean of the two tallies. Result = 3.0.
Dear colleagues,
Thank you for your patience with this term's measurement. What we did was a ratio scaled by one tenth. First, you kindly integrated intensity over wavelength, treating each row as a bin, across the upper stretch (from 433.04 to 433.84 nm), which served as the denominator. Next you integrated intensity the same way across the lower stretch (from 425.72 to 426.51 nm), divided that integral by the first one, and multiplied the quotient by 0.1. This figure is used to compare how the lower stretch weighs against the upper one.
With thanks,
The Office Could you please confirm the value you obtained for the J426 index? 0.089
